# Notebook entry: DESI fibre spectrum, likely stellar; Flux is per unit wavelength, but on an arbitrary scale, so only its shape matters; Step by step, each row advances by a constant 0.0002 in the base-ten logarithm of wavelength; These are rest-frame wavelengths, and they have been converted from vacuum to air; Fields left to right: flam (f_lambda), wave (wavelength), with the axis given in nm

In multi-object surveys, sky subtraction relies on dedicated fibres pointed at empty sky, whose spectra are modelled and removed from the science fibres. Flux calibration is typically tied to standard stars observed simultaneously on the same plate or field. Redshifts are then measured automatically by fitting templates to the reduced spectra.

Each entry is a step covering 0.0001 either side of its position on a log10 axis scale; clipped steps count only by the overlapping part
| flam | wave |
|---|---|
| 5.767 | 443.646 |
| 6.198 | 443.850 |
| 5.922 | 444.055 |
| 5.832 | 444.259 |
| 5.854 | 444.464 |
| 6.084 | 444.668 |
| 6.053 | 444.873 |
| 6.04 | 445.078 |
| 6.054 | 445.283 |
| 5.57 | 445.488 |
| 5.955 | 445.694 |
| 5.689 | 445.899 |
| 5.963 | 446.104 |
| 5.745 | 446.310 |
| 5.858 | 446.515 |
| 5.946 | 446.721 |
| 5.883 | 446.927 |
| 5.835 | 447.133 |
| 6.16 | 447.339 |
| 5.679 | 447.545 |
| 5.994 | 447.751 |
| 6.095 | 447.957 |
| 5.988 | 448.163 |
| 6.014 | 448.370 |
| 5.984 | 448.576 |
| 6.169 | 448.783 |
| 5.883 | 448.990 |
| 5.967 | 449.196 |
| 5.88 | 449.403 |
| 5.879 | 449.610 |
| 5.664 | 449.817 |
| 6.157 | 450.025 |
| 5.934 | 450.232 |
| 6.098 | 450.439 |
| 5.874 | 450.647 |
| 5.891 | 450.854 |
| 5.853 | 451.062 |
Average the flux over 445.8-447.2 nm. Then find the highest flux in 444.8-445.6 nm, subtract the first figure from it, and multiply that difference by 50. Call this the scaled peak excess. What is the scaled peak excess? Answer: 10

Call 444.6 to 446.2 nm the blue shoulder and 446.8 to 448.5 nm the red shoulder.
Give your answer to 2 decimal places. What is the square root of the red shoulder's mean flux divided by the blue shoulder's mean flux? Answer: 1.00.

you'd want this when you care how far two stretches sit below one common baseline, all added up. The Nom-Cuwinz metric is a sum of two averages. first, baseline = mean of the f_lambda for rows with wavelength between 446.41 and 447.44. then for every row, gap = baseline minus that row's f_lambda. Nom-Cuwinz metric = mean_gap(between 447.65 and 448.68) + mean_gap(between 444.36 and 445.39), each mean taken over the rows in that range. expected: -0.16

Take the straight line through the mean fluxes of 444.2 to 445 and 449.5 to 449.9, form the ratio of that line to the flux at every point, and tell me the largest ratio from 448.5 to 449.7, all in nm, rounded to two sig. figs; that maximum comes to 0.99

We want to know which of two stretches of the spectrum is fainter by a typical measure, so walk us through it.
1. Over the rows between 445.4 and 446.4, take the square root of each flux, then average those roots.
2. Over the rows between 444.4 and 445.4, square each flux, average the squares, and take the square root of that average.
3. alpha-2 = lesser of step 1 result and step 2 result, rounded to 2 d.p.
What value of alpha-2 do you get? 2.40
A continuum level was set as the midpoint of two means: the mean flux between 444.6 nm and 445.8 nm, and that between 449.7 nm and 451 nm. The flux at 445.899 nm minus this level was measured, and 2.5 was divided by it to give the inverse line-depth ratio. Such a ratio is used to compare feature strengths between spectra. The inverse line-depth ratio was -10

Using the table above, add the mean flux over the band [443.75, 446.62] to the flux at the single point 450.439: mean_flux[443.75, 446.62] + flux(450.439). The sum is 12.0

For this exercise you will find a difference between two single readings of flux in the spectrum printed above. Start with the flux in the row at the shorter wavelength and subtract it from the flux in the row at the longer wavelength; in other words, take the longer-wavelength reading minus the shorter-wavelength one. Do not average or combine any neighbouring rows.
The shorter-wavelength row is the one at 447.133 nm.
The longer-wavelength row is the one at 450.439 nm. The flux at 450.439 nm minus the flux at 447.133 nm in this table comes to 0.26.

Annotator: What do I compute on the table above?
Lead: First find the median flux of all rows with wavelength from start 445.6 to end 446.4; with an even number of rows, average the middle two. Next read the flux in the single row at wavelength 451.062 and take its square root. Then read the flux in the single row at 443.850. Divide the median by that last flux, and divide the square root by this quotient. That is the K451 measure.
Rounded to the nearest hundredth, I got 2.56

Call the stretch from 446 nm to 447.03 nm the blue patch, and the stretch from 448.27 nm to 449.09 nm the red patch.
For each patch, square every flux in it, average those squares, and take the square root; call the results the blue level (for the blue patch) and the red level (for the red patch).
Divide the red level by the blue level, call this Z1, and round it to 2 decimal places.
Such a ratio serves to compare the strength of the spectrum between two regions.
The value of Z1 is 1.02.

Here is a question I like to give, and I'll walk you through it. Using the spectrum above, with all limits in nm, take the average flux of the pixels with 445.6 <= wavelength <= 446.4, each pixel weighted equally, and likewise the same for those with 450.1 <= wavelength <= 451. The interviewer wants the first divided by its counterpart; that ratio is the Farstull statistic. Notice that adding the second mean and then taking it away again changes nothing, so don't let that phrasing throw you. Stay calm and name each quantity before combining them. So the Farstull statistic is 0.98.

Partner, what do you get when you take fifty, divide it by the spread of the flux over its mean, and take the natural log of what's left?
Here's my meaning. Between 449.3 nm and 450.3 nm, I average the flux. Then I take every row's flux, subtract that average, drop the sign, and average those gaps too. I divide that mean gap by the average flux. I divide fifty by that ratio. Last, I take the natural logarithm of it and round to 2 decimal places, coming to 7.86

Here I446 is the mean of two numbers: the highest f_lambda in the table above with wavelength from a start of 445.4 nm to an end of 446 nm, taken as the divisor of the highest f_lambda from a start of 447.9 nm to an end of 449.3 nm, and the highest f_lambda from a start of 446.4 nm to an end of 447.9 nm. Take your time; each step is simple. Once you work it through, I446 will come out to 3.60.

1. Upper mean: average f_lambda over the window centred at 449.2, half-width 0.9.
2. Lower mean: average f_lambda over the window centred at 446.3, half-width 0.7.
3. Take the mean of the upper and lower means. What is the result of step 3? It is 5.91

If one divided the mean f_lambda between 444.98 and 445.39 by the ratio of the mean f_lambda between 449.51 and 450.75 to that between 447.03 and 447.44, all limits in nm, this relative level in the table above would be 6.11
